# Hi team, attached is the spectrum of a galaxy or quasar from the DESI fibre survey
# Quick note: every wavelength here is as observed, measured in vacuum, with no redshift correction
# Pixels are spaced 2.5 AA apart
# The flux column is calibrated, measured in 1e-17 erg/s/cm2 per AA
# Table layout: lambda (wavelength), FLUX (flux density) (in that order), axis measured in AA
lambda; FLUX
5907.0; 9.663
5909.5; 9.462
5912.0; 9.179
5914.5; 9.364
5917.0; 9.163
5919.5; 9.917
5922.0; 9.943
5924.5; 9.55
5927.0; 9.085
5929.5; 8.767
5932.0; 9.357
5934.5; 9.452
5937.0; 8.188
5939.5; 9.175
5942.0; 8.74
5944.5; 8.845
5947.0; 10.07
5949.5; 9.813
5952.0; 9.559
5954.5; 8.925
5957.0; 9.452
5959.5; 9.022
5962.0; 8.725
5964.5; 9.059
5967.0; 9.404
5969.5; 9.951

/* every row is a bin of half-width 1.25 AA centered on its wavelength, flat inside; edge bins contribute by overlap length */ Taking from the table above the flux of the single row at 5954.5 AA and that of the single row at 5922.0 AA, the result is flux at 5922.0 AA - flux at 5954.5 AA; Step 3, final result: 1.0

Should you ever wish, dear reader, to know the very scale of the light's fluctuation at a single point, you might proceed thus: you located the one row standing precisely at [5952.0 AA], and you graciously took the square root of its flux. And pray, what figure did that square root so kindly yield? 3.09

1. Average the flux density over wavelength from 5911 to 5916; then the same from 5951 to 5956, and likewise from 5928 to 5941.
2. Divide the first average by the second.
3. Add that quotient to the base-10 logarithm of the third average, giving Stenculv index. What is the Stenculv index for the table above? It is 1.96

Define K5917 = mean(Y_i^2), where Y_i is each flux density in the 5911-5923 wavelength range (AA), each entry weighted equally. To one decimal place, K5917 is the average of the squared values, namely 90.6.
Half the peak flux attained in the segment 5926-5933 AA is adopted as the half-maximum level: 4.7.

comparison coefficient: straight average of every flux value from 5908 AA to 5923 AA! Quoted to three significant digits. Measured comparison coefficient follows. 9.50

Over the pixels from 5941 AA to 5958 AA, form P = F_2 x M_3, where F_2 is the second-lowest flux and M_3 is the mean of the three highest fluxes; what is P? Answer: 87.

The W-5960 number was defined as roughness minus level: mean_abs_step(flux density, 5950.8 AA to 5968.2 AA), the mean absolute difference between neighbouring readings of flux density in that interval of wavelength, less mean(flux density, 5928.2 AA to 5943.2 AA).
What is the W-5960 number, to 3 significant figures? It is -8.52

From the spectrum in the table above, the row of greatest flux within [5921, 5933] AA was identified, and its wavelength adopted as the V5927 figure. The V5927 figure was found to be 5922.0 AA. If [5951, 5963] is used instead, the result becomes 5952.0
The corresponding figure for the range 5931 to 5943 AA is 5934.5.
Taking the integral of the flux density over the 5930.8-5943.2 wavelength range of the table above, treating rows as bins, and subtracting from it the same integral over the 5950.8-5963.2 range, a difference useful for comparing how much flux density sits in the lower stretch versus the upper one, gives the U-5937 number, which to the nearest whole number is -2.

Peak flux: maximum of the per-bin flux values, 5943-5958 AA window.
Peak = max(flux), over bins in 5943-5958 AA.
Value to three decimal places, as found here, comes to 10.070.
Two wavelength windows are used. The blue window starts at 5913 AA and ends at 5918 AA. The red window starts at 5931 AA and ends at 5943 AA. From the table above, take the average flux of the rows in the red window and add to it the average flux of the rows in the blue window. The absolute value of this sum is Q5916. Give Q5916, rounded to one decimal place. 18.2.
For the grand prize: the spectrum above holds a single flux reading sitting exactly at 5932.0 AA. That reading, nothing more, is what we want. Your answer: 9.357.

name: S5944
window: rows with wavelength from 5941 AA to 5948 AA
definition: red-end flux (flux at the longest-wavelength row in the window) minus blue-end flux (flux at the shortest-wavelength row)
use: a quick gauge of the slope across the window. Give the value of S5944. 1.33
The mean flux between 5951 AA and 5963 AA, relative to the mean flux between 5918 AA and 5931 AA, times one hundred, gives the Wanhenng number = 97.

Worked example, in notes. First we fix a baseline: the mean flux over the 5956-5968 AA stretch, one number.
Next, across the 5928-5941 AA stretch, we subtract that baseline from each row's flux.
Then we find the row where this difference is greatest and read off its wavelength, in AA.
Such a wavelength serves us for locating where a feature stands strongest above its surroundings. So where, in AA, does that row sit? 5934.5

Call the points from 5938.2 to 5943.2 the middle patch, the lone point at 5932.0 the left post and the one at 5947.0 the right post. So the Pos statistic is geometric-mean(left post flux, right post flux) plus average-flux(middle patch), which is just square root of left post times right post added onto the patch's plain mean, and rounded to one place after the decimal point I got 18.7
